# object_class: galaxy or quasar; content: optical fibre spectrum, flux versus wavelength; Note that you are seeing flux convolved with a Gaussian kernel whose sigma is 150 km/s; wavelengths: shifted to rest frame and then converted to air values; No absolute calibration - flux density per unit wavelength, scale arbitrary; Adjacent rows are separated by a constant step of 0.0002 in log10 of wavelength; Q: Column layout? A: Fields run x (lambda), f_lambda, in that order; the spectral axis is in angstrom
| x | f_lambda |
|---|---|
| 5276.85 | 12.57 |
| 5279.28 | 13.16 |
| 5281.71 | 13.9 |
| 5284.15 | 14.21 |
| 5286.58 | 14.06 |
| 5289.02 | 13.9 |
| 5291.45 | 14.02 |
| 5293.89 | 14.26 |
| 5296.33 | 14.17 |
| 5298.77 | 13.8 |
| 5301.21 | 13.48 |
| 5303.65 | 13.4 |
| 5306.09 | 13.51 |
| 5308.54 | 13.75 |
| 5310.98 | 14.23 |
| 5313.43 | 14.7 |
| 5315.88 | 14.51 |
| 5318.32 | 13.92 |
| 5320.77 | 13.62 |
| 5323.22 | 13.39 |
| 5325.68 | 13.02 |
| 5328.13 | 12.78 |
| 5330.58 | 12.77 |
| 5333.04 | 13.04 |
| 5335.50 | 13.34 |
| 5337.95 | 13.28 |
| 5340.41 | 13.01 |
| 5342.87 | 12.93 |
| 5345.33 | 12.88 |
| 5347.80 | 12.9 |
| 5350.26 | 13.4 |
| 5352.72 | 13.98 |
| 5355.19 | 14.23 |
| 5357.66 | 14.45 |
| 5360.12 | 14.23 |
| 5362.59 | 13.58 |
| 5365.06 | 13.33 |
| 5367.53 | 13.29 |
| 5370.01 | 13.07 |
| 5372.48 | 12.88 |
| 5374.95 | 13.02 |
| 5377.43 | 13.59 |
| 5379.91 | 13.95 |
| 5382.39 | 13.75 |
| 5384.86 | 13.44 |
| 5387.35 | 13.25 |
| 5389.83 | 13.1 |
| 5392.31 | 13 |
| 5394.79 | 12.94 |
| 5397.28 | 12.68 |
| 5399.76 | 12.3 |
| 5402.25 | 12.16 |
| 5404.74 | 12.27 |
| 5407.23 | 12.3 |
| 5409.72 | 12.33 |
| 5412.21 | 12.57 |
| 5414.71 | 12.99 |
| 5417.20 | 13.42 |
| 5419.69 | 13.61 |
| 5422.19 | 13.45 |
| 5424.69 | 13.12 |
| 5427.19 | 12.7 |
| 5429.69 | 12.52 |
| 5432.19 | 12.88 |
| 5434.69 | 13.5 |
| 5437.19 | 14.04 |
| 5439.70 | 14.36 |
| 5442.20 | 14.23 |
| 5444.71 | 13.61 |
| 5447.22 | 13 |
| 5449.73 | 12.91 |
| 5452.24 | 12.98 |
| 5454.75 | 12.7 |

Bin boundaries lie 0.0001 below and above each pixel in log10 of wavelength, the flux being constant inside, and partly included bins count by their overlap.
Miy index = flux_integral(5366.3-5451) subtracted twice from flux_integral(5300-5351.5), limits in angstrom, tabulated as -1532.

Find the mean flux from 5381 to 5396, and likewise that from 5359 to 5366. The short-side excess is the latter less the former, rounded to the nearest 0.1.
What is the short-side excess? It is 0.5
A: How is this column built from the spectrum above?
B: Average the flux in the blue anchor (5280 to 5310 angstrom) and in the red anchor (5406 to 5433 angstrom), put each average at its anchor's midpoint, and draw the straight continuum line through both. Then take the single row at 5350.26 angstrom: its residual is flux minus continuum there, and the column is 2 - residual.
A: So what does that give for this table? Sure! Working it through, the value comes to 2.0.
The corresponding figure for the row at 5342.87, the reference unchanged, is 2.6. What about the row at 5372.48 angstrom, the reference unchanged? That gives 2.4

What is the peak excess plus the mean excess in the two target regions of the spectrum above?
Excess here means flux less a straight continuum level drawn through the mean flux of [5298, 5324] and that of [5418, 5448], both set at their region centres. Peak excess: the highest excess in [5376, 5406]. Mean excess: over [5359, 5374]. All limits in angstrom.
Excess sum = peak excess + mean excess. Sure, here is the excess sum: 0.1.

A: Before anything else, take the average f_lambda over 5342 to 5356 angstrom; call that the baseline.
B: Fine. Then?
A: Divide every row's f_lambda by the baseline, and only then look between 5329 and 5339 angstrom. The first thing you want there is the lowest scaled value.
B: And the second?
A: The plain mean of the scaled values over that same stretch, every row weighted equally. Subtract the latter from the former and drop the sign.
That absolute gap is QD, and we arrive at 0.025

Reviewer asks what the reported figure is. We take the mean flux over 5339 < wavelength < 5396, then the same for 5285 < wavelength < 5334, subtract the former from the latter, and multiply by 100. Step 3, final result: 32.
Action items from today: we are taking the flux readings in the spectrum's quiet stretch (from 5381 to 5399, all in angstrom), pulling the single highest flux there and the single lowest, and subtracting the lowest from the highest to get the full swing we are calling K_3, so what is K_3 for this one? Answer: 1.07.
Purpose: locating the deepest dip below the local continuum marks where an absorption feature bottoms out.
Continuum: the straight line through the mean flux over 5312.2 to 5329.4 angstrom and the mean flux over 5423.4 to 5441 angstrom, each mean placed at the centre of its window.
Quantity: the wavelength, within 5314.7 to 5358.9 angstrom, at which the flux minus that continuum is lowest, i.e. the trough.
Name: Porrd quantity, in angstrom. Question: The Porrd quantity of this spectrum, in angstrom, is 5330.58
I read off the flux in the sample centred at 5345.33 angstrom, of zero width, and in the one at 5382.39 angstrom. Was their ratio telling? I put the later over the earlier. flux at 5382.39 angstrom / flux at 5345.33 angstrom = 1.07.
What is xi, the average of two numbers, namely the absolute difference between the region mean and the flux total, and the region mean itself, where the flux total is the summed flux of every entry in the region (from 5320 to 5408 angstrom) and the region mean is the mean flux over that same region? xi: 238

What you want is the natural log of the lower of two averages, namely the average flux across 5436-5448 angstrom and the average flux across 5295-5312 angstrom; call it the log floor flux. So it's 2.62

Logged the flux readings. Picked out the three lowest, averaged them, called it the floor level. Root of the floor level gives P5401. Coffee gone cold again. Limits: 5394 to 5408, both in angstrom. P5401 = 3.50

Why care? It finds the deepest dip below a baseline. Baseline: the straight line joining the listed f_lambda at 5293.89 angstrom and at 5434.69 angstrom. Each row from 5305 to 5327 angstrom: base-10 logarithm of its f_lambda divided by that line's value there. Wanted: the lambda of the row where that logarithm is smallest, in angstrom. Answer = 5325.68 angstrom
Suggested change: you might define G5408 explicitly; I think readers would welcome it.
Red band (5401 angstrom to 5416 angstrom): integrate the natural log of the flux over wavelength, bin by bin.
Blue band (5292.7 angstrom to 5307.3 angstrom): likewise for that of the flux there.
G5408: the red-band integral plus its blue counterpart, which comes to 76.1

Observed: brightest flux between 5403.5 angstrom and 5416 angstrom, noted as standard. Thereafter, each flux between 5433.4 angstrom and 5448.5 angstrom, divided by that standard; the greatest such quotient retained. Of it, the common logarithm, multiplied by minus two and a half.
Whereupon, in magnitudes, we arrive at -0.11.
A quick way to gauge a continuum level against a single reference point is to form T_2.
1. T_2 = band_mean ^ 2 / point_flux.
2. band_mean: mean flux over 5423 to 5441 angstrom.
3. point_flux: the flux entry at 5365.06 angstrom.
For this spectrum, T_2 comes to 13.3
